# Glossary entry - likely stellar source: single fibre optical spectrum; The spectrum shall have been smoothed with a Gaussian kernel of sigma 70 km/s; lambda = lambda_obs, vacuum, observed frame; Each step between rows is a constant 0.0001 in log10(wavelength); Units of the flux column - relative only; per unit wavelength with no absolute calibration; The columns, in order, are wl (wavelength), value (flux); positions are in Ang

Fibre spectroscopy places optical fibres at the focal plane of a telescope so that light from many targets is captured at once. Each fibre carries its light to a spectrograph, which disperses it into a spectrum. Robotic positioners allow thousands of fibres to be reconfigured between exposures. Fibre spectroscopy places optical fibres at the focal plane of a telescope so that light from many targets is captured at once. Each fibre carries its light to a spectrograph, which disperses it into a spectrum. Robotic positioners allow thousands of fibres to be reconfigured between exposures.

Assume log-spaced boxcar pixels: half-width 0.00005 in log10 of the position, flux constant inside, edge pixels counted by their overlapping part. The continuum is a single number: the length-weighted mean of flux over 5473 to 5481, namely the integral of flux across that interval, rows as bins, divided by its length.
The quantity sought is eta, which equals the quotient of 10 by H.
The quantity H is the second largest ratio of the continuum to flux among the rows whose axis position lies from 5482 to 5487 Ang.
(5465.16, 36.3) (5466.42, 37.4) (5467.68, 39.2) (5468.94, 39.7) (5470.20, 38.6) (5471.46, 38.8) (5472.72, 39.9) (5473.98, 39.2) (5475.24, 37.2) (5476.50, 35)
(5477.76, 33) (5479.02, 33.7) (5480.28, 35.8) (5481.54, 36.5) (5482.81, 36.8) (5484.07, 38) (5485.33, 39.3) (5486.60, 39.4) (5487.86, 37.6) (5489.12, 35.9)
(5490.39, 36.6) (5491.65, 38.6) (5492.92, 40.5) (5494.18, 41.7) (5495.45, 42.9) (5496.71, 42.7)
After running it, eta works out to 10.6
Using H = 0.94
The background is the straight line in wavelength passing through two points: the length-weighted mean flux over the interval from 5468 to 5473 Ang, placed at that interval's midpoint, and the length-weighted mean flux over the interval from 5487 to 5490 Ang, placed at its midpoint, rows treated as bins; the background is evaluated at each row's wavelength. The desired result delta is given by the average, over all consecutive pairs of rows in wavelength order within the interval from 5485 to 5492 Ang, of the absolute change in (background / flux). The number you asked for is 0.0339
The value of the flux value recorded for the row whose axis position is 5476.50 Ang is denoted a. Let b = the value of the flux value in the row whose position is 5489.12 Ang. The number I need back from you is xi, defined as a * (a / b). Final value 34.1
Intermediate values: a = 35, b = 35.9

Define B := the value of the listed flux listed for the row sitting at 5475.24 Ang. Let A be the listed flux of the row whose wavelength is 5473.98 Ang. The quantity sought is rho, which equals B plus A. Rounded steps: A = 39.2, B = 37.2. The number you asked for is 76.4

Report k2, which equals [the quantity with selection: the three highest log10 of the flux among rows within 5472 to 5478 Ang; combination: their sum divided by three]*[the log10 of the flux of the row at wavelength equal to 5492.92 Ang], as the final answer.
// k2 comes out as 2.55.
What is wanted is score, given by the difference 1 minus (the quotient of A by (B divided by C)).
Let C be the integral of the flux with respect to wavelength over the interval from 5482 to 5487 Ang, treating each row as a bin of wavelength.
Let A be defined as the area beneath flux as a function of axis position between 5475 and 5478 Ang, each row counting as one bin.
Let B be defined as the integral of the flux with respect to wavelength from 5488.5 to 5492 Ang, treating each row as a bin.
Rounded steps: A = 105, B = 129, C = 191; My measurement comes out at -155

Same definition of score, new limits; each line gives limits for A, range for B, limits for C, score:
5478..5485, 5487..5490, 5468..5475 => -624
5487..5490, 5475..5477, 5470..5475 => -300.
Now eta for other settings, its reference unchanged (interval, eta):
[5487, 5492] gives 10.2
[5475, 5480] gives 9.4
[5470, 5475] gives 10.8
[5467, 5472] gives 10.8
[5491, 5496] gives 11.3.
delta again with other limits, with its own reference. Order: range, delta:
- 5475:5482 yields 0.0493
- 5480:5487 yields 0.0234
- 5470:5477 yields 0.0328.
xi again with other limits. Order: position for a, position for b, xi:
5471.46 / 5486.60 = 38.2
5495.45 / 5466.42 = 49.2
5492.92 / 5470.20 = 42.5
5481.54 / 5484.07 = 35.1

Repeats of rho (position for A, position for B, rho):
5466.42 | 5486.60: 76.8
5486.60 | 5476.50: 74.4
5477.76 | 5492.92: 73.5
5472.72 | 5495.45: 82.8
